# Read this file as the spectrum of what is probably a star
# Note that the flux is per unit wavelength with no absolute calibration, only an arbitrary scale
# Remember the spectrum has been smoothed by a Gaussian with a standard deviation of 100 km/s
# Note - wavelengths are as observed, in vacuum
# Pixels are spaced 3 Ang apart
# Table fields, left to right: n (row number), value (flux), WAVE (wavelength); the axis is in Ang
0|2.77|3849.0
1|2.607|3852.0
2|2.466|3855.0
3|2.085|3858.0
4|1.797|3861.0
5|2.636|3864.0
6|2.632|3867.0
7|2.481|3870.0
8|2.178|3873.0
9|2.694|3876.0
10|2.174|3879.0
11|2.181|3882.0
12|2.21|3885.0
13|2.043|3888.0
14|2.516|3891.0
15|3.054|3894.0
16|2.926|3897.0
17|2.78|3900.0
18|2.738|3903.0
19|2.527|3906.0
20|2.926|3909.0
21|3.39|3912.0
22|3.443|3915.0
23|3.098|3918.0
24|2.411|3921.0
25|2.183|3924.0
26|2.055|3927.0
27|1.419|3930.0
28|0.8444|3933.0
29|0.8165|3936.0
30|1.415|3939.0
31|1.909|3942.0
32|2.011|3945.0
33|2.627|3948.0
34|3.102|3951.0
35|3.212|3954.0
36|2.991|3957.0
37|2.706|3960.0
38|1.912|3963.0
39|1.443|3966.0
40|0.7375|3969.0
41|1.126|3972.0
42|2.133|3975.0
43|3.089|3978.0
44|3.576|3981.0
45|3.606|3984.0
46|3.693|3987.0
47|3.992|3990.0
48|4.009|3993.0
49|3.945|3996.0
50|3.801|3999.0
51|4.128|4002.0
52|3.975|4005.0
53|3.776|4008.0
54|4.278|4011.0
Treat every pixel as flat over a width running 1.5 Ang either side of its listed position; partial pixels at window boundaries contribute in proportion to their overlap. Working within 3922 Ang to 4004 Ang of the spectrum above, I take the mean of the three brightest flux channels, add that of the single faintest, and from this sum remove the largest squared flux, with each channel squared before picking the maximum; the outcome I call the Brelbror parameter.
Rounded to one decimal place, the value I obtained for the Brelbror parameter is -12.3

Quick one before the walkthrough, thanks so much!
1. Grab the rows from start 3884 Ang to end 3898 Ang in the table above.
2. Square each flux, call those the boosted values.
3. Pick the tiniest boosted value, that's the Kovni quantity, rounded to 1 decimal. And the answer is 4.2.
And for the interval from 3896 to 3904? 7.5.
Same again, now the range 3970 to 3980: 1.3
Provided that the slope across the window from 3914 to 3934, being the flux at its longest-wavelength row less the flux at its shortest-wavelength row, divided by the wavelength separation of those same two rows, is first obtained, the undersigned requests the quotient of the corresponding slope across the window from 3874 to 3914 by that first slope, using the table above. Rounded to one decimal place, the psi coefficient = -0.1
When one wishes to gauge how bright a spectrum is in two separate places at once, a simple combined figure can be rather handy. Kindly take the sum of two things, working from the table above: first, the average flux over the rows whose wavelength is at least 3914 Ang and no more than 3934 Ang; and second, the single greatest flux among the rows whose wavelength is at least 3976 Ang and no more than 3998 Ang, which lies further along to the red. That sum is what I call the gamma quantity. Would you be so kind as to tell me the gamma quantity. 6.2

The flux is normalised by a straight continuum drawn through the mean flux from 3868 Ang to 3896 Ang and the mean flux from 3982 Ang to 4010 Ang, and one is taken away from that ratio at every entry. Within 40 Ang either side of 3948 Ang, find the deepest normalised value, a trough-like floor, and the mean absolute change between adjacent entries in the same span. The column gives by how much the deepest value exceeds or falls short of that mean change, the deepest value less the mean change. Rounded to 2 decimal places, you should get -0.92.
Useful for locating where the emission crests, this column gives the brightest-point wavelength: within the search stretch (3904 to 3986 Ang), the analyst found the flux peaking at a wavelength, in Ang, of 3984.0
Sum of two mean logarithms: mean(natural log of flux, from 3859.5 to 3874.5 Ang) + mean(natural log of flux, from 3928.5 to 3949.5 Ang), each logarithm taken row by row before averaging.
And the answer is 1.2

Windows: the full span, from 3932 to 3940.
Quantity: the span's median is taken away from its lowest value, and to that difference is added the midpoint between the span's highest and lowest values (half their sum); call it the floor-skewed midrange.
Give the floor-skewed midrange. 1.1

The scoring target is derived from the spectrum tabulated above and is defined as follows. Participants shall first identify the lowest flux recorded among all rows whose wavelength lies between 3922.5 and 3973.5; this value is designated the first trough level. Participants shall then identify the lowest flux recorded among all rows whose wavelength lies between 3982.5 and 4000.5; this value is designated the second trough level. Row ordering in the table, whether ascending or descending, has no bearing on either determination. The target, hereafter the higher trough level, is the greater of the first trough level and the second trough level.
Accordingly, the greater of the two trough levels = 3.6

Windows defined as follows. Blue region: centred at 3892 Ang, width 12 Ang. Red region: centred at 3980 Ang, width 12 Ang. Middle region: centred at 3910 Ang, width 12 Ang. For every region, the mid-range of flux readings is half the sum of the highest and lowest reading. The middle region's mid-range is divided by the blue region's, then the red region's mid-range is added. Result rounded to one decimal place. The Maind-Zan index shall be 4.0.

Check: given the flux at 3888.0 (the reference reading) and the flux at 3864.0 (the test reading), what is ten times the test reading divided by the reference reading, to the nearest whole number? 13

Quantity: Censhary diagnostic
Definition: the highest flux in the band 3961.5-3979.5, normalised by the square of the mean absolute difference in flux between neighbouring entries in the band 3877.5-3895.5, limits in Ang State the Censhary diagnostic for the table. 52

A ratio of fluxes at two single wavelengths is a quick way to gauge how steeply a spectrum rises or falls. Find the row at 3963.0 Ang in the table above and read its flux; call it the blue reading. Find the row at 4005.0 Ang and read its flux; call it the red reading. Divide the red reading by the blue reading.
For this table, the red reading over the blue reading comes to 2.1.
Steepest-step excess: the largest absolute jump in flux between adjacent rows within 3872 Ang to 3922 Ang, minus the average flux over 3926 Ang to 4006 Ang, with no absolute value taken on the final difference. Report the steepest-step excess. -1.9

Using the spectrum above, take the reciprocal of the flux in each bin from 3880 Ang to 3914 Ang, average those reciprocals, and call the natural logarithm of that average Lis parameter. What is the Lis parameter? -1.0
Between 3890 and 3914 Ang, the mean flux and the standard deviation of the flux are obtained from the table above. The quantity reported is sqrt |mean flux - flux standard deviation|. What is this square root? 1.61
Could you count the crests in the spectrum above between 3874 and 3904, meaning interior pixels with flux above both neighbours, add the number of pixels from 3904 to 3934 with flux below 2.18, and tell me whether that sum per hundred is 0.05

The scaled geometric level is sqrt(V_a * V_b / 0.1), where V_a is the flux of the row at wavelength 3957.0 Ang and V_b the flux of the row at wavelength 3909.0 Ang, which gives 9.4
